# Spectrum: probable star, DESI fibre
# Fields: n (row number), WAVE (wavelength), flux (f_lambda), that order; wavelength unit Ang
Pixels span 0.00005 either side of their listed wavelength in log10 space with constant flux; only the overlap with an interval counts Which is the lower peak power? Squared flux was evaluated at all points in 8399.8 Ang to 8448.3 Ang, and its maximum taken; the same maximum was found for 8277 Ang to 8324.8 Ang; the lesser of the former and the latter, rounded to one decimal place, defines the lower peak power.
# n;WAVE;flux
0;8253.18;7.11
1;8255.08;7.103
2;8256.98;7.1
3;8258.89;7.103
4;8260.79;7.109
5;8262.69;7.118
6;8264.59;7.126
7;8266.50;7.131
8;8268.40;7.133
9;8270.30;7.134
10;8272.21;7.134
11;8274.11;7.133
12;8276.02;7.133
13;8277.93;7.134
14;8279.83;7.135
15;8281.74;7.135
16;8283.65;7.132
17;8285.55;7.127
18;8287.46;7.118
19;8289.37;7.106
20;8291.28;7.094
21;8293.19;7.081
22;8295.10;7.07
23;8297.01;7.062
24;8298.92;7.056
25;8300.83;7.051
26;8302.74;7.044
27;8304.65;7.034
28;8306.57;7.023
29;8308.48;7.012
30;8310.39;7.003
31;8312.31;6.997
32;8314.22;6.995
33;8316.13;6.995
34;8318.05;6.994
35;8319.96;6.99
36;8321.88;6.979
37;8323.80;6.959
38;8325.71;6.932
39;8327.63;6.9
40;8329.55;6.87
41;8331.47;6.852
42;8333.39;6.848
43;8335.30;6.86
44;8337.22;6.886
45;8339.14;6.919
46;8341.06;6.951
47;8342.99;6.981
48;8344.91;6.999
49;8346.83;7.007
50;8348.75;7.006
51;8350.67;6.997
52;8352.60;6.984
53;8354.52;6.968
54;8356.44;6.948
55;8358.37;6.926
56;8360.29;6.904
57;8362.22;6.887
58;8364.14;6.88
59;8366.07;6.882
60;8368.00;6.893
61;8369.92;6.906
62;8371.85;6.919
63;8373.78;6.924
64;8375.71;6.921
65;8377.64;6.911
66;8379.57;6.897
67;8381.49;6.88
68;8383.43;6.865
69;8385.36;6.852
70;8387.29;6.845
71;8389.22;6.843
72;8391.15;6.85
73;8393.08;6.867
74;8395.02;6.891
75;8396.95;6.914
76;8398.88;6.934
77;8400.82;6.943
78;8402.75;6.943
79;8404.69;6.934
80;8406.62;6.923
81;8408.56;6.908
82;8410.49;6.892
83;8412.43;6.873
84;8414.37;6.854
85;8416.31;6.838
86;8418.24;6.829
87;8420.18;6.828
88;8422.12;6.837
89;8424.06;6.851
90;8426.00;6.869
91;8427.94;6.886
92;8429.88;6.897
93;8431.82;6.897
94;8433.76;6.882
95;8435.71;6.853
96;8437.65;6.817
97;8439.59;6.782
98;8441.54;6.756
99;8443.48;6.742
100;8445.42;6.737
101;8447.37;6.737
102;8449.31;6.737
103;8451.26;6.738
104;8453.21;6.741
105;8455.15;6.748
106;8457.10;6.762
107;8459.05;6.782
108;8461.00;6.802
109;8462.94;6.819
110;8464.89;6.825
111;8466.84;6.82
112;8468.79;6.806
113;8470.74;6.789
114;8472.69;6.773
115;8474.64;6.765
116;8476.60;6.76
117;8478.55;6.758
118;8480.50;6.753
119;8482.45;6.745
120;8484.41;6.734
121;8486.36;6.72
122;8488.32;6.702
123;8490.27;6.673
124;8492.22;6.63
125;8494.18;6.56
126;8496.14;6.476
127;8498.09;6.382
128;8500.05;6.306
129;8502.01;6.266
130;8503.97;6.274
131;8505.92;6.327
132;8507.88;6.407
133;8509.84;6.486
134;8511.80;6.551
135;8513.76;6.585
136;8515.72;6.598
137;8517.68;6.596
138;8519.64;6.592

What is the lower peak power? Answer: 48.2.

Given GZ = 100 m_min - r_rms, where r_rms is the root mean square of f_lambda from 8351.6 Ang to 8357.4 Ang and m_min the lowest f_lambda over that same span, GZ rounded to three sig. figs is 688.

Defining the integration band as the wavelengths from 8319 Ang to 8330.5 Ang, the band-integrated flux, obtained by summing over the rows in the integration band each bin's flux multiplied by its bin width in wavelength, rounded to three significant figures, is 79.8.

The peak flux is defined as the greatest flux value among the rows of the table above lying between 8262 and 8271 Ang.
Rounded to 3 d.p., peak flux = 7.134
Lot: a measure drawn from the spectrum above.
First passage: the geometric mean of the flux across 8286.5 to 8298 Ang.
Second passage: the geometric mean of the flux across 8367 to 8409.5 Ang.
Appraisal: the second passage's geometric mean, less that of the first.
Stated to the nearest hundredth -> -0.19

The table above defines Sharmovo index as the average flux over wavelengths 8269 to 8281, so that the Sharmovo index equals 7.13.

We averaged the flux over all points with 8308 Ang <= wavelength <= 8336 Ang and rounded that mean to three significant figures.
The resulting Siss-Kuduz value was 6.95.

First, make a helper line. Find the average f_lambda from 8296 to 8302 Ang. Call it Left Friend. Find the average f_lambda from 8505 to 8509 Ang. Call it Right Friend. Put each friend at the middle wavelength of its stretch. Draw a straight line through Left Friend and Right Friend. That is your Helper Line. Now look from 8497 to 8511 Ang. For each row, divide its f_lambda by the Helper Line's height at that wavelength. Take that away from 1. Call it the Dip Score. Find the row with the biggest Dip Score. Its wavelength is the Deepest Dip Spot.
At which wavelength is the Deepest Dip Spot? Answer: 8502.01 Ang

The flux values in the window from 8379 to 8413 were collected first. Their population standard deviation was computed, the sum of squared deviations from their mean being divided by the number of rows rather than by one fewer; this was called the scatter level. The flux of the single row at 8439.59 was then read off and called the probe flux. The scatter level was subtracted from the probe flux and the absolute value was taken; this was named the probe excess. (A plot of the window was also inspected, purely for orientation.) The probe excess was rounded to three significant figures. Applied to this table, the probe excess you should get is 6.75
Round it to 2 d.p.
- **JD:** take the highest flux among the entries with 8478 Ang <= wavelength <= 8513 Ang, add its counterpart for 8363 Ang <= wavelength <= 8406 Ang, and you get 13.70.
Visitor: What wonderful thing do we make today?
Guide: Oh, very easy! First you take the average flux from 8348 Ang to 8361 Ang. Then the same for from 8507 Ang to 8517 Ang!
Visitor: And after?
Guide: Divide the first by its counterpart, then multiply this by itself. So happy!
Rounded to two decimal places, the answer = 1.14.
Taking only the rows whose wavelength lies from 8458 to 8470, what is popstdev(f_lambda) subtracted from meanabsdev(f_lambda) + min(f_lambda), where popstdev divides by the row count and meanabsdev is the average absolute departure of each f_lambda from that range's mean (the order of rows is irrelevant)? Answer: 6.78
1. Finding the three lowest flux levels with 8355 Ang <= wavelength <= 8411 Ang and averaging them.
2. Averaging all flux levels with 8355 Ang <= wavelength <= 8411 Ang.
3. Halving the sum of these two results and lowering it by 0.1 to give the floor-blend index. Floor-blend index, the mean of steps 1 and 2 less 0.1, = 6.77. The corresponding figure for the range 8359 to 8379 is 6.79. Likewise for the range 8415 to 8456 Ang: 6.67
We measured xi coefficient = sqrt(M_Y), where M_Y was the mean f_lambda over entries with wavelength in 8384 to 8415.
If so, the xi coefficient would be 2.63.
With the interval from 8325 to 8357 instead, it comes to 2.63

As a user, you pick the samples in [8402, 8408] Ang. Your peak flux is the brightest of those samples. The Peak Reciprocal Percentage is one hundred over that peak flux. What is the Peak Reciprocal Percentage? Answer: 14.4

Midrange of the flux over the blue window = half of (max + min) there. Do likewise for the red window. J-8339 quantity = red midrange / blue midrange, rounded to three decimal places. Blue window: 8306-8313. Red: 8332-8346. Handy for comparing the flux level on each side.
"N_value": 0.988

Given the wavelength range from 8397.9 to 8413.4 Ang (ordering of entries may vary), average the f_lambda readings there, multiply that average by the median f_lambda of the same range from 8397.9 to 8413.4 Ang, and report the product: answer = 48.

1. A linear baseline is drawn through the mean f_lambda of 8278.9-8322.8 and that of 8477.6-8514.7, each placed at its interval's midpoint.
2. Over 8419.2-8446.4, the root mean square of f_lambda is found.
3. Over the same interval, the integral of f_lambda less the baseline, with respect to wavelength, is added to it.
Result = 10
